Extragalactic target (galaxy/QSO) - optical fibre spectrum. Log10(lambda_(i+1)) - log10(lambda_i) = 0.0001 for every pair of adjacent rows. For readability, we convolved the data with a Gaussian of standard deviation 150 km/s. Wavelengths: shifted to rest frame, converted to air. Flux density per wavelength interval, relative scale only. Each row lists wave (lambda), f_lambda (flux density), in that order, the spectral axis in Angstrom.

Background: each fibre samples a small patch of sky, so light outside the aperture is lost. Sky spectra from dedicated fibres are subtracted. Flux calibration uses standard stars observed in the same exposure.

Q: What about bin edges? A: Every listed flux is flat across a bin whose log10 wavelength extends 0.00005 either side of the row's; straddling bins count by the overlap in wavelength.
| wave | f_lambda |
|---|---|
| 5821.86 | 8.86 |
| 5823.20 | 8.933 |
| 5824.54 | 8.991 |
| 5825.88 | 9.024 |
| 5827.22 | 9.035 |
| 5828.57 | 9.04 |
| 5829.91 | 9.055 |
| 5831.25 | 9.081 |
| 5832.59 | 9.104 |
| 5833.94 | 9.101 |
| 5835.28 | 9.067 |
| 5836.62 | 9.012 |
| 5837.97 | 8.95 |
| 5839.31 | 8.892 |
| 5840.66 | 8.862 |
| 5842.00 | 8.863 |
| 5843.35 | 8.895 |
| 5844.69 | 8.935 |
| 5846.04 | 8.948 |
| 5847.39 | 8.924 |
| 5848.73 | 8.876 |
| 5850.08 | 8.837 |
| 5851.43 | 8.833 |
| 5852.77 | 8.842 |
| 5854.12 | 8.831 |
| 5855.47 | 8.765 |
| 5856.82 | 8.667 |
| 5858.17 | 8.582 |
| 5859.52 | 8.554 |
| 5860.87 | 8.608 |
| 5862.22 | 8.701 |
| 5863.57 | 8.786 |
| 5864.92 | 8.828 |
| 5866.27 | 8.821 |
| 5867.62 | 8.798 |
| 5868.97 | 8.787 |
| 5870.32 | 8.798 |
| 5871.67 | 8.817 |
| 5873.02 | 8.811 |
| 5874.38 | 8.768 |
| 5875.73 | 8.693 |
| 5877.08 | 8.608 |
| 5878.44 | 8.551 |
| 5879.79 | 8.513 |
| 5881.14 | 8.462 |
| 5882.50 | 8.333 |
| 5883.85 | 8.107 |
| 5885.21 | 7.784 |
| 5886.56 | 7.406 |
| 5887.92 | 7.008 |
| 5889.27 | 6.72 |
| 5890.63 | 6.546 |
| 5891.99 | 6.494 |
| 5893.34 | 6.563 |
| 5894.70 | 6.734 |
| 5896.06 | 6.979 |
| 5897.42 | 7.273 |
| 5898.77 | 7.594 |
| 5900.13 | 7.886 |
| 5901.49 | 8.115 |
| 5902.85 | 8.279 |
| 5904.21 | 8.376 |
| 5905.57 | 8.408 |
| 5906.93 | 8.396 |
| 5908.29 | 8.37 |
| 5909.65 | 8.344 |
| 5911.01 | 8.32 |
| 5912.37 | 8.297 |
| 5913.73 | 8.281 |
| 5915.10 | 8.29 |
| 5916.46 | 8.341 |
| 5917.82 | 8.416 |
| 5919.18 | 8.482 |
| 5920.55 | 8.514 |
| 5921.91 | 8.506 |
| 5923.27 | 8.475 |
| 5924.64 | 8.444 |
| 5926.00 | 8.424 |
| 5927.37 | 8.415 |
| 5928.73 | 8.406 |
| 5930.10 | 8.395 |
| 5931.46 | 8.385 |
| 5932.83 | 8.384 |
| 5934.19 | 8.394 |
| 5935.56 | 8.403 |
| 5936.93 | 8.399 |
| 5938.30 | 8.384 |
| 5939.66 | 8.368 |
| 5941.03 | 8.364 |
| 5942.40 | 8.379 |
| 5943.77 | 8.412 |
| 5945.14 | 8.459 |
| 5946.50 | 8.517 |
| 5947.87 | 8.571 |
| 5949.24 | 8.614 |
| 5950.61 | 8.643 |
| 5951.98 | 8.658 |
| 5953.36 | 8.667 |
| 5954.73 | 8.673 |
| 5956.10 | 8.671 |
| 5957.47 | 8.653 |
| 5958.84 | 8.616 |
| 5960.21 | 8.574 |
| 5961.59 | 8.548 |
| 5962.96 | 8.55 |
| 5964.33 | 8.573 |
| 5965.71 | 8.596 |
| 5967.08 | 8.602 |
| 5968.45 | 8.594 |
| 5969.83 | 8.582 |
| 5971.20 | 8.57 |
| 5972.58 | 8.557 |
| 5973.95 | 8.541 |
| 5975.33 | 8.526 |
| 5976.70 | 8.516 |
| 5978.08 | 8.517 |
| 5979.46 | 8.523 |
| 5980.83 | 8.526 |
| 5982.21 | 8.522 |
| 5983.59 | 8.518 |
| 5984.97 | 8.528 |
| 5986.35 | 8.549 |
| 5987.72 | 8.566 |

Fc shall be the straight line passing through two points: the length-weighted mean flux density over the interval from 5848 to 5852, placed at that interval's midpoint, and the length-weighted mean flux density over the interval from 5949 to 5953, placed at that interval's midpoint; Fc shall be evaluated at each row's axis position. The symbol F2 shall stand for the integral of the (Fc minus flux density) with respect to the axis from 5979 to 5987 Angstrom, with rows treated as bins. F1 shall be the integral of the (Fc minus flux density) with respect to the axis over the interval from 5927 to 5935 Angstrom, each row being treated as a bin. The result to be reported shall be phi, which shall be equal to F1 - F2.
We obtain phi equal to 2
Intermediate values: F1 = 2.2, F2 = 0.2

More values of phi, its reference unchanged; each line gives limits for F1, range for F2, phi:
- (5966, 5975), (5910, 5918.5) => -3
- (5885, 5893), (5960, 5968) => 15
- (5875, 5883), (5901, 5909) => -1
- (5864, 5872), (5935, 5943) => -2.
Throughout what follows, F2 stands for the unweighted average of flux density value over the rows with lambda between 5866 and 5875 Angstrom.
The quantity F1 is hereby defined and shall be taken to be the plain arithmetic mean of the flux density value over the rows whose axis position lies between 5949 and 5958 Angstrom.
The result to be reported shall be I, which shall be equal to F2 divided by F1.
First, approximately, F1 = 8.7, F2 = 8.80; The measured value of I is 1.02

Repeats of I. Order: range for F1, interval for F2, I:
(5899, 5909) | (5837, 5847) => 1.08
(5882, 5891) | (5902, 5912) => 1.13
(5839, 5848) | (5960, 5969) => 0.96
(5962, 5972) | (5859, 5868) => 1.02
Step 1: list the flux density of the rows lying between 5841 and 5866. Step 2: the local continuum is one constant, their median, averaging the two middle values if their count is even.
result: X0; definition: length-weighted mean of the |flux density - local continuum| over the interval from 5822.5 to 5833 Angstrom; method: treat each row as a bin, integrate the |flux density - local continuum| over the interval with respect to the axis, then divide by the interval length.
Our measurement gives 0.20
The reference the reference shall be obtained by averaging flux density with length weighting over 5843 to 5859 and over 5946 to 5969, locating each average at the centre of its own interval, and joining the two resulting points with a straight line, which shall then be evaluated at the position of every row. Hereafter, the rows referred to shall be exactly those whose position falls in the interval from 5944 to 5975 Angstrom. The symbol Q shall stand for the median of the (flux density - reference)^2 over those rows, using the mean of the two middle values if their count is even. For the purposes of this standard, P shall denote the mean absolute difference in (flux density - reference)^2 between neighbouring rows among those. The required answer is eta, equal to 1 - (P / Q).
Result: -1.3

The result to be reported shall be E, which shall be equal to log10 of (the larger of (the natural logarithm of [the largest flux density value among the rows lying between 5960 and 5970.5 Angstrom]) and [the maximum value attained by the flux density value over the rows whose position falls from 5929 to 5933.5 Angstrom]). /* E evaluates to 0.924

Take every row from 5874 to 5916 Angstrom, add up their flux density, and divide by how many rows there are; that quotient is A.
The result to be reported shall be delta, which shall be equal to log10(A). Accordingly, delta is 0.897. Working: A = 7.89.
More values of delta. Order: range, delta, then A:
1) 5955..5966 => 0.934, 8.60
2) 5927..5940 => 0.924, 8.39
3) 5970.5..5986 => 0.931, 8.53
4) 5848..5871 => 0.942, 8.76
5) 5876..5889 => 0.908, 8.09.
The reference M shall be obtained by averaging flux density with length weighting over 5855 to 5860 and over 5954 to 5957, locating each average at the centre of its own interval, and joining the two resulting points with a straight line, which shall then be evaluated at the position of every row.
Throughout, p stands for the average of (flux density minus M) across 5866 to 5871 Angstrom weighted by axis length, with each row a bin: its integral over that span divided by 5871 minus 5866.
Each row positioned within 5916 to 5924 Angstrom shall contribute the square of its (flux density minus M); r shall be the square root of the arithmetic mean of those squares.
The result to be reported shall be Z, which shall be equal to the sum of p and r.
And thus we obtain 0.38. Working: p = 0.16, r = 0.22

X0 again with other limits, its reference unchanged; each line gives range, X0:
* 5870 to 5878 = 0.09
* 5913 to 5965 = 0.35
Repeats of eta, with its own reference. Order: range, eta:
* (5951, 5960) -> 0.5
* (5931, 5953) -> 0.9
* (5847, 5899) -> -8.0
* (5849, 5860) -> -5.3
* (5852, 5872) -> -7.3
